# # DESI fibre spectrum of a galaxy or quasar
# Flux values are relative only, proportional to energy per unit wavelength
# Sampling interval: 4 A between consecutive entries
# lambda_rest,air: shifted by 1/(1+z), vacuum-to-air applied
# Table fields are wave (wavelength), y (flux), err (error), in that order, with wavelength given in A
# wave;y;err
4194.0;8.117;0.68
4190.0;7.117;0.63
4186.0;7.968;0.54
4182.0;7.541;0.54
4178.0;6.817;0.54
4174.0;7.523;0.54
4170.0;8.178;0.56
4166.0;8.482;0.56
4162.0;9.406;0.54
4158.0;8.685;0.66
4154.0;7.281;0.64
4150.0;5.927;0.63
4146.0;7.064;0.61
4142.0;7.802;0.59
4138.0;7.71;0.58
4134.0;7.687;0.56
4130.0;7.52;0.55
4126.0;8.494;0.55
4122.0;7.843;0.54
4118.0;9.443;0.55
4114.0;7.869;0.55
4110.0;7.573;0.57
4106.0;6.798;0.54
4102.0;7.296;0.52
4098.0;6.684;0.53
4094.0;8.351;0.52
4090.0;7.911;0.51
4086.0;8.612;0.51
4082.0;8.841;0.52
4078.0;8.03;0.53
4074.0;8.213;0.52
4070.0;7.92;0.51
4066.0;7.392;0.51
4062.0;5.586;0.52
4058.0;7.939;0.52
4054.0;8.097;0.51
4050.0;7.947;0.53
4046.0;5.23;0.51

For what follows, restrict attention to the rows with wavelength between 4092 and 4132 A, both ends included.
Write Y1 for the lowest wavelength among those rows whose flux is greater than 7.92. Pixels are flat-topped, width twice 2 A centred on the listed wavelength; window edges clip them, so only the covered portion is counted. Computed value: 4094.0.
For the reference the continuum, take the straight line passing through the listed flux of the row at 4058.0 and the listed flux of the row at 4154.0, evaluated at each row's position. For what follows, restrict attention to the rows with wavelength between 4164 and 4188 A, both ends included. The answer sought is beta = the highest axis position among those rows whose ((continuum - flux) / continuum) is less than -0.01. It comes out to 4186.0 A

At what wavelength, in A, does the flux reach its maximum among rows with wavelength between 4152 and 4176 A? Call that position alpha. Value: 4162.0 A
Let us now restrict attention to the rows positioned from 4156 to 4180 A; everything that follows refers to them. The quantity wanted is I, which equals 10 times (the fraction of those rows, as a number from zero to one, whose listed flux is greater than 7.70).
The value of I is 7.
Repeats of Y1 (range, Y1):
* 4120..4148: 4126.0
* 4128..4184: 4158.0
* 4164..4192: 4166.0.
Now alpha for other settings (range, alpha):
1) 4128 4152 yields 4142.0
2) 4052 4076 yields 4074.0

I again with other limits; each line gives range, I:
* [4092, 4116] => 3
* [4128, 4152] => 3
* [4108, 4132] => 7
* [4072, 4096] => 10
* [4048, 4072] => 7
